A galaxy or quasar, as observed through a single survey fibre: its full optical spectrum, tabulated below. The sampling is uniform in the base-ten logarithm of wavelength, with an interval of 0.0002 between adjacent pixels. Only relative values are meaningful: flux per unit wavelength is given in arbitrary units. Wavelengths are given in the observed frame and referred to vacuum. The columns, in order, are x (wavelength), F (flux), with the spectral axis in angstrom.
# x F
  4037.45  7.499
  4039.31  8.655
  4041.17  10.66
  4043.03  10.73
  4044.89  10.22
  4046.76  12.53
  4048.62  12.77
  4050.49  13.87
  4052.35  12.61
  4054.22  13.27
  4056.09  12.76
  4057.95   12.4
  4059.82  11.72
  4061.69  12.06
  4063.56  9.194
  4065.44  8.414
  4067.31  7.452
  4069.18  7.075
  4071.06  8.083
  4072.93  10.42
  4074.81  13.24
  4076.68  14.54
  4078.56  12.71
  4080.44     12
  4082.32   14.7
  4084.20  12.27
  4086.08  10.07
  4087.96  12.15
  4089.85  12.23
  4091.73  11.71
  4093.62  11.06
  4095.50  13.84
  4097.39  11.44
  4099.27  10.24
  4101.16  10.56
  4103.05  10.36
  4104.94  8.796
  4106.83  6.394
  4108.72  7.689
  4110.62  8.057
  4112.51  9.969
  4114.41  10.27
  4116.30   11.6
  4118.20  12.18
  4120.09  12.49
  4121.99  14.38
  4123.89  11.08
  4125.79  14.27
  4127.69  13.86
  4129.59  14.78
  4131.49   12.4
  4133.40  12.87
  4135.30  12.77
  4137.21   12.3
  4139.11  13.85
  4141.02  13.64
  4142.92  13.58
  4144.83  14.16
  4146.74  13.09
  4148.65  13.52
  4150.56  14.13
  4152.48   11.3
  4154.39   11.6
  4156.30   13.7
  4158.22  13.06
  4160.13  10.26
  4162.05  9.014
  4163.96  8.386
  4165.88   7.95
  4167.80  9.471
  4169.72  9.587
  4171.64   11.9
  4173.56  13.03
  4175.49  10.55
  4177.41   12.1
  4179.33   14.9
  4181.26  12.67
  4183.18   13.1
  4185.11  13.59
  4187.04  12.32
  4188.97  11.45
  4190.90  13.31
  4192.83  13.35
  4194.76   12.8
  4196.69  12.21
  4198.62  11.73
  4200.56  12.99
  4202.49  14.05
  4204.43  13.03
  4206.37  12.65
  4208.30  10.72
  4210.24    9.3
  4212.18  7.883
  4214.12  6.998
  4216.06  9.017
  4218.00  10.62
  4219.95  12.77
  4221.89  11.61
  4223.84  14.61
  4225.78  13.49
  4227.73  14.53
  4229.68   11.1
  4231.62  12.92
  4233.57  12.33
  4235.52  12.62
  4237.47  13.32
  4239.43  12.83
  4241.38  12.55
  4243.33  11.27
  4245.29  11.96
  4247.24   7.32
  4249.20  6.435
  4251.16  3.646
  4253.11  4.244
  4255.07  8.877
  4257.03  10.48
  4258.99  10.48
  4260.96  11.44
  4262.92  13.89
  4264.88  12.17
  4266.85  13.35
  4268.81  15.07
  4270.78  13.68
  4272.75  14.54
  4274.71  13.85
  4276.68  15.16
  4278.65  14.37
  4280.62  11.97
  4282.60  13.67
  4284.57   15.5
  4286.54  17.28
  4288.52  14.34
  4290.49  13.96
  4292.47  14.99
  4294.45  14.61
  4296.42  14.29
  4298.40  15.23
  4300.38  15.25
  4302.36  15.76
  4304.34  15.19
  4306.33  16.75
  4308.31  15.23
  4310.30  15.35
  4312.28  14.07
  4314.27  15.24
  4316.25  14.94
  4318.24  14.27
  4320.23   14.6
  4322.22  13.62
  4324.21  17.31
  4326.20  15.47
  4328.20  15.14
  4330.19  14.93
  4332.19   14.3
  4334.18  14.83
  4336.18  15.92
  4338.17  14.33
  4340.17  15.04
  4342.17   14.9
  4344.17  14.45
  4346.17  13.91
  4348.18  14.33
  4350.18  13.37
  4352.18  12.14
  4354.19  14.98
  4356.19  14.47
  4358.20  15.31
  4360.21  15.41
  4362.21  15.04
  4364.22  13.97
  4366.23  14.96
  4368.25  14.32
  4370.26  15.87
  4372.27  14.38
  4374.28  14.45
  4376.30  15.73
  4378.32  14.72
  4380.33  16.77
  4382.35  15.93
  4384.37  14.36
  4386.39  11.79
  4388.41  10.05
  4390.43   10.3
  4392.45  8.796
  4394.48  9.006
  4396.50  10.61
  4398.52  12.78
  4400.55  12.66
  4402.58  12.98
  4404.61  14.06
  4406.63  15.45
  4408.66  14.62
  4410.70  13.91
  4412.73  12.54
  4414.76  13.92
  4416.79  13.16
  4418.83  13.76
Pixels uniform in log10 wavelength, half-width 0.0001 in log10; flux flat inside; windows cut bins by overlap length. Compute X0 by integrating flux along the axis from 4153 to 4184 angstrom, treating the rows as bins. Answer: 351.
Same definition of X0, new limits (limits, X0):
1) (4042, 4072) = 328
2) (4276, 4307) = 461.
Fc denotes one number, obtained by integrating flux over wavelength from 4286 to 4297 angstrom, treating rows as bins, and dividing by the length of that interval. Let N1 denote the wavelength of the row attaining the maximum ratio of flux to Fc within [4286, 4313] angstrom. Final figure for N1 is 4286.54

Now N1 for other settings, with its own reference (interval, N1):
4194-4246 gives 4223.84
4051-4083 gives 4082.32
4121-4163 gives 4129.59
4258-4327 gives 4324.21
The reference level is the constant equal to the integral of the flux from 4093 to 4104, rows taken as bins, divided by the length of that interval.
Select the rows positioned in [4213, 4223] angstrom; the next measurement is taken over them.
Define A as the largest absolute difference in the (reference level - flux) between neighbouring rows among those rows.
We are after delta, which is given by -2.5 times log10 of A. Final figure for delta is -0.8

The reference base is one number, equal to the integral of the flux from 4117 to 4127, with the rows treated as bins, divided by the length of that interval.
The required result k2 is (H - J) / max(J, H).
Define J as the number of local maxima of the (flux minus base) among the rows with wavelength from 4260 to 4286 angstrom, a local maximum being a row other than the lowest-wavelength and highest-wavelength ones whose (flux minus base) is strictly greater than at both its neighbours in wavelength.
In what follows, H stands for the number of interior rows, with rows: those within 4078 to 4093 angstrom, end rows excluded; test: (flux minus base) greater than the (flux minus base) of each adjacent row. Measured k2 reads -0.5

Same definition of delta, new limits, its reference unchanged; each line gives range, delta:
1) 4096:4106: -0.5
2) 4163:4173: -0.9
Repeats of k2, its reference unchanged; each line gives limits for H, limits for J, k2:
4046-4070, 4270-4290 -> 0.0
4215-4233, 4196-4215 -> 0.7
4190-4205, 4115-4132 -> -0.3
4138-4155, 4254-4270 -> 0.5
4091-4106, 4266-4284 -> -0.3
